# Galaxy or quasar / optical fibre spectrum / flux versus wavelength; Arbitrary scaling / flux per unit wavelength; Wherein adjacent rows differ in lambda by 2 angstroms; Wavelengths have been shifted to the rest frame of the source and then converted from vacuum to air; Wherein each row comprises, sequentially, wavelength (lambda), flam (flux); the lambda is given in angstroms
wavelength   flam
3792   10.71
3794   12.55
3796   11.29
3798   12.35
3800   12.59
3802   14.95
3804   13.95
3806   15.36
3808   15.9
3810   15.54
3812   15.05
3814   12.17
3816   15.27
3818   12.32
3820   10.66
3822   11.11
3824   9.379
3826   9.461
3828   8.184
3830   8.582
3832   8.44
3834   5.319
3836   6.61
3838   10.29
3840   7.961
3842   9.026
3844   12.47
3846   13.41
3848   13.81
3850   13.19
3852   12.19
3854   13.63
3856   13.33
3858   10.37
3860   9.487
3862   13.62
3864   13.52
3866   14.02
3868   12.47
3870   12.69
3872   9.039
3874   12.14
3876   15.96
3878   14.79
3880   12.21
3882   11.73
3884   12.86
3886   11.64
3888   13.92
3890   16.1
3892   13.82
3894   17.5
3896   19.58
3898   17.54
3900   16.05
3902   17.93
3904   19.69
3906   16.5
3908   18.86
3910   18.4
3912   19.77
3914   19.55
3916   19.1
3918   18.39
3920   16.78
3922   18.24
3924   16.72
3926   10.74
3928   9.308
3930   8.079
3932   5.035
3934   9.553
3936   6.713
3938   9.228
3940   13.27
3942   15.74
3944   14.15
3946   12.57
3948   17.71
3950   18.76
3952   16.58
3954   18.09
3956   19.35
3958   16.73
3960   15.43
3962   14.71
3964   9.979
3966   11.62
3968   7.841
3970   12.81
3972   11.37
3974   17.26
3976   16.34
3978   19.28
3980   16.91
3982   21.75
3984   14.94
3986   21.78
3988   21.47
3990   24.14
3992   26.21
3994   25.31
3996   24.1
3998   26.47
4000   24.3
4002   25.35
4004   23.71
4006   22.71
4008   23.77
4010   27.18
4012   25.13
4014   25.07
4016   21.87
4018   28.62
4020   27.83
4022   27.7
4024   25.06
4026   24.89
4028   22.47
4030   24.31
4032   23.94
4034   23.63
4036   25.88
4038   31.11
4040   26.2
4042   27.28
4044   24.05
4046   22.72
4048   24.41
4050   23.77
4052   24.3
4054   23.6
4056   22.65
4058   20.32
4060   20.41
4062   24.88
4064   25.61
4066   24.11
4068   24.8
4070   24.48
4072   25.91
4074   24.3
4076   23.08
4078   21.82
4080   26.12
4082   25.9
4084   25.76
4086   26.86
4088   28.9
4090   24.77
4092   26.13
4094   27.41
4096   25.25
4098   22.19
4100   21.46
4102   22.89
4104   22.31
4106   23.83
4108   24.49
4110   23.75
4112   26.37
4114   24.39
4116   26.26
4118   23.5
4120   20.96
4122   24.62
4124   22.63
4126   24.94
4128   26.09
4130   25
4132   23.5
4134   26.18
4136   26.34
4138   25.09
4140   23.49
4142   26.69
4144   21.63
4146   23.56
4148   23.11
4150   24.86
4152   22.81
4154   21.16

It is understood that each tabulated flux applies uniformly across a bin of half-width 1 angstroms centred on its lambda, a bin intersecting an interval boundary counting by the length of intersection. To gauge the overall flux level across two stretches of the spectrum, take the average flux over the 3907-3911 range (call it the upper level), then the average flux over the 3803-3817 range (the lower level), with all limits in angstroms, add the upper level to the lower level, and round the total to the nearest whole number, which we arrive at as 33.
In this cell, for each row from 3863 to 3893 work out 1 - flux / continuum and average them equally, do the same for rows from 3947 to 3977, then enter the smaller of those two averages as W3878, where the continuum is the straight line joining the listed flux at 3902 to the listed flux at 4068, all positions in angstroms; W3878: 0.23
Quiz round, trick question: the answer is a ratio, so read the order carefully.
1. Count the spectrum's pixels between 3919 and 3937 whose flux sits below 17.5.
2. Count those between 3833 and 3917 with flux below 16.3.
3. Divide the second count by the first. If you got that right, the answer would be 3.9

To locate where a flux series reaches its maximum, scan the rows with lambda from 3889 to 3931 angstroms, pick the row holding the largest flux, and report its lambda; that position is 3912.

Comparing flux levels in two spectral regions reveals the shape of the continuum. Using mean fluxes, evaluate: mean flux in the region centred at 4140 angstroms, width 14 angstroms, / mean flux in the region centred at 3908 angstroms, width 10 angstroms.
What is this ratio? 1.3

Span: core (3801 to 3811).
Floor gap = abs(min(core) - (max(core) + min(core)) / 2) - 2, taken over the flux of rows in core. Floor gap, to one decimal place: -1.0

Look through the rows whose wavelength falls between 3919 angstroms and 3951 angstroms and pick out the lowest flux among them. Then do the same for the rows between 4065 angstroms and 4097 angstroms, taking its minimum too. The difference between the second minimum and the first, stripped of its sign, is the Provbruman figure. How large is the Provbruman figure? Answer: 17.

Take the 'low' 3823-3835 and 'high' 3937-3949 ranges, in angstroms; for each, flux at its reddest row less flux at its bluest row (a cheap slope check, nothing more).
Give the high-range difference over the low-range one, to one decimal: -2.1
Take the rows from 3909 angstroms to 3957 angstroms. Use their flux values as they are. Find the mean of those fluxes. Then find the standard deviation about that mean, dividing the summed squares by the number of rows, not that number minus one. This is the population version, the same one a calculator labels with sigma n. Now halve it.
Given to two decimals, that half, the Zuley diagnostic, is 2.26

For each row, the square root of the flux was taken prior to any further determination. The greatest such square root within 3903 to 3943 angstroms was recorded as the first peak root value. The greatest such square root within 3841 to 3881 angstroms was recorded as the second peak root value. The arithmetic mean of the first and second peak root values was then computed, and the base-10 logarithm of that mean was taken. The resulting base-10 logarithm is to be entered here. 0.63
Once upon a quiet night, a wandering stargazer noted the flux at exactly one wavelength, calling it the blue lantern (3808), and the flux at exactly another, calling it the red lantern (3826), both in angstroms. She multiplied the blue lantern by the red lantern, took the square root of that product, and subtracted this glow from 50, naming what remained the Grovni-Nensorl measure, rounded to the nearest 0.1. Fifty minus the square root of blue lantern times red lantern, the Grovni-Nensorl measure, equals 37.7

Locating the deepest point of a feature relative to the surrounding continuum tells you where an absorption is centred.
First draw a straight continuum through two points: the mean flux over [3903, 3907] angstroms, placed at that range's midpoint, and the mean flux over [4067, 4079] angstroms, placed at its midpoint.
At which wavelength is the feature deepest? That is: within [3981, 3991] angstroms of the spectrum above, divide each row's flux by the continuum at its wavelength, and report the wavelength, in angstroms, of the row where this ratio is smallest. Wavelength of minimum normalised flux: 3984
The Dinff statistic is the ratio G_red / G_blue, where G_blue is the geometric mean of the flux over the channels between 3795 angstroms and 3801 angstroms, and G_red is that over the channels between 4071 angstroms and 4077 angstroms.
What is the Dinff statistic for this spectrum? 2.0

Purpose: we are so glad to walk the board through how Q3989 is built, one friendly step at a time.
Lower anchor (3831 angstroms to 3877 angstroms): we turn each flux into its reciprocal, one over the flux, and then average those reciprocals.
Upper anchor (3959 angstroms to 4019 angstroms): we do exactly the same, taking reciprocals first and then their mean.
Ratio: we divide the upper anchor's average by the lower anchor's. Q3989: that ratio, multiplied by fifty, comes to 29.3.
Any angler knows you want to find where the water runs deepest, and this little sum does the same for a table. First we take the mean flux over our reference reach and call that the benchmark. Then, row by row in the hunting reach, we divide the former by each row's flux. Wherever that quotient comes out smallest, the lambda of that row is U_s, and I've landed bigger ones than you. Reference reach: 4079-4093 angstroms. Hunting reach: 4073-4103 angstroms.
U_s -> 4088 angstroms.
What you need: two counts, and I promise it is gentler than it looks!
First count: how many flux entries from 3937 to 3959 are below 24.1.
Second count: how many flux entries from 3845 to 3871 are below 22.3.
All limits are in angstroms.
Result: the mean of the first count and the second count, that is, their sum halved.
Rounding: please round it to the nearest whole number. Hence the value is 12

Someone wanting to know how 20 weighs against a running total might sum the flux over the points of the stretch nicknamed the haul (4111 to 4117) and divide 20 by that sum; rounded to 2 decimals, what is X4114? 0.26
